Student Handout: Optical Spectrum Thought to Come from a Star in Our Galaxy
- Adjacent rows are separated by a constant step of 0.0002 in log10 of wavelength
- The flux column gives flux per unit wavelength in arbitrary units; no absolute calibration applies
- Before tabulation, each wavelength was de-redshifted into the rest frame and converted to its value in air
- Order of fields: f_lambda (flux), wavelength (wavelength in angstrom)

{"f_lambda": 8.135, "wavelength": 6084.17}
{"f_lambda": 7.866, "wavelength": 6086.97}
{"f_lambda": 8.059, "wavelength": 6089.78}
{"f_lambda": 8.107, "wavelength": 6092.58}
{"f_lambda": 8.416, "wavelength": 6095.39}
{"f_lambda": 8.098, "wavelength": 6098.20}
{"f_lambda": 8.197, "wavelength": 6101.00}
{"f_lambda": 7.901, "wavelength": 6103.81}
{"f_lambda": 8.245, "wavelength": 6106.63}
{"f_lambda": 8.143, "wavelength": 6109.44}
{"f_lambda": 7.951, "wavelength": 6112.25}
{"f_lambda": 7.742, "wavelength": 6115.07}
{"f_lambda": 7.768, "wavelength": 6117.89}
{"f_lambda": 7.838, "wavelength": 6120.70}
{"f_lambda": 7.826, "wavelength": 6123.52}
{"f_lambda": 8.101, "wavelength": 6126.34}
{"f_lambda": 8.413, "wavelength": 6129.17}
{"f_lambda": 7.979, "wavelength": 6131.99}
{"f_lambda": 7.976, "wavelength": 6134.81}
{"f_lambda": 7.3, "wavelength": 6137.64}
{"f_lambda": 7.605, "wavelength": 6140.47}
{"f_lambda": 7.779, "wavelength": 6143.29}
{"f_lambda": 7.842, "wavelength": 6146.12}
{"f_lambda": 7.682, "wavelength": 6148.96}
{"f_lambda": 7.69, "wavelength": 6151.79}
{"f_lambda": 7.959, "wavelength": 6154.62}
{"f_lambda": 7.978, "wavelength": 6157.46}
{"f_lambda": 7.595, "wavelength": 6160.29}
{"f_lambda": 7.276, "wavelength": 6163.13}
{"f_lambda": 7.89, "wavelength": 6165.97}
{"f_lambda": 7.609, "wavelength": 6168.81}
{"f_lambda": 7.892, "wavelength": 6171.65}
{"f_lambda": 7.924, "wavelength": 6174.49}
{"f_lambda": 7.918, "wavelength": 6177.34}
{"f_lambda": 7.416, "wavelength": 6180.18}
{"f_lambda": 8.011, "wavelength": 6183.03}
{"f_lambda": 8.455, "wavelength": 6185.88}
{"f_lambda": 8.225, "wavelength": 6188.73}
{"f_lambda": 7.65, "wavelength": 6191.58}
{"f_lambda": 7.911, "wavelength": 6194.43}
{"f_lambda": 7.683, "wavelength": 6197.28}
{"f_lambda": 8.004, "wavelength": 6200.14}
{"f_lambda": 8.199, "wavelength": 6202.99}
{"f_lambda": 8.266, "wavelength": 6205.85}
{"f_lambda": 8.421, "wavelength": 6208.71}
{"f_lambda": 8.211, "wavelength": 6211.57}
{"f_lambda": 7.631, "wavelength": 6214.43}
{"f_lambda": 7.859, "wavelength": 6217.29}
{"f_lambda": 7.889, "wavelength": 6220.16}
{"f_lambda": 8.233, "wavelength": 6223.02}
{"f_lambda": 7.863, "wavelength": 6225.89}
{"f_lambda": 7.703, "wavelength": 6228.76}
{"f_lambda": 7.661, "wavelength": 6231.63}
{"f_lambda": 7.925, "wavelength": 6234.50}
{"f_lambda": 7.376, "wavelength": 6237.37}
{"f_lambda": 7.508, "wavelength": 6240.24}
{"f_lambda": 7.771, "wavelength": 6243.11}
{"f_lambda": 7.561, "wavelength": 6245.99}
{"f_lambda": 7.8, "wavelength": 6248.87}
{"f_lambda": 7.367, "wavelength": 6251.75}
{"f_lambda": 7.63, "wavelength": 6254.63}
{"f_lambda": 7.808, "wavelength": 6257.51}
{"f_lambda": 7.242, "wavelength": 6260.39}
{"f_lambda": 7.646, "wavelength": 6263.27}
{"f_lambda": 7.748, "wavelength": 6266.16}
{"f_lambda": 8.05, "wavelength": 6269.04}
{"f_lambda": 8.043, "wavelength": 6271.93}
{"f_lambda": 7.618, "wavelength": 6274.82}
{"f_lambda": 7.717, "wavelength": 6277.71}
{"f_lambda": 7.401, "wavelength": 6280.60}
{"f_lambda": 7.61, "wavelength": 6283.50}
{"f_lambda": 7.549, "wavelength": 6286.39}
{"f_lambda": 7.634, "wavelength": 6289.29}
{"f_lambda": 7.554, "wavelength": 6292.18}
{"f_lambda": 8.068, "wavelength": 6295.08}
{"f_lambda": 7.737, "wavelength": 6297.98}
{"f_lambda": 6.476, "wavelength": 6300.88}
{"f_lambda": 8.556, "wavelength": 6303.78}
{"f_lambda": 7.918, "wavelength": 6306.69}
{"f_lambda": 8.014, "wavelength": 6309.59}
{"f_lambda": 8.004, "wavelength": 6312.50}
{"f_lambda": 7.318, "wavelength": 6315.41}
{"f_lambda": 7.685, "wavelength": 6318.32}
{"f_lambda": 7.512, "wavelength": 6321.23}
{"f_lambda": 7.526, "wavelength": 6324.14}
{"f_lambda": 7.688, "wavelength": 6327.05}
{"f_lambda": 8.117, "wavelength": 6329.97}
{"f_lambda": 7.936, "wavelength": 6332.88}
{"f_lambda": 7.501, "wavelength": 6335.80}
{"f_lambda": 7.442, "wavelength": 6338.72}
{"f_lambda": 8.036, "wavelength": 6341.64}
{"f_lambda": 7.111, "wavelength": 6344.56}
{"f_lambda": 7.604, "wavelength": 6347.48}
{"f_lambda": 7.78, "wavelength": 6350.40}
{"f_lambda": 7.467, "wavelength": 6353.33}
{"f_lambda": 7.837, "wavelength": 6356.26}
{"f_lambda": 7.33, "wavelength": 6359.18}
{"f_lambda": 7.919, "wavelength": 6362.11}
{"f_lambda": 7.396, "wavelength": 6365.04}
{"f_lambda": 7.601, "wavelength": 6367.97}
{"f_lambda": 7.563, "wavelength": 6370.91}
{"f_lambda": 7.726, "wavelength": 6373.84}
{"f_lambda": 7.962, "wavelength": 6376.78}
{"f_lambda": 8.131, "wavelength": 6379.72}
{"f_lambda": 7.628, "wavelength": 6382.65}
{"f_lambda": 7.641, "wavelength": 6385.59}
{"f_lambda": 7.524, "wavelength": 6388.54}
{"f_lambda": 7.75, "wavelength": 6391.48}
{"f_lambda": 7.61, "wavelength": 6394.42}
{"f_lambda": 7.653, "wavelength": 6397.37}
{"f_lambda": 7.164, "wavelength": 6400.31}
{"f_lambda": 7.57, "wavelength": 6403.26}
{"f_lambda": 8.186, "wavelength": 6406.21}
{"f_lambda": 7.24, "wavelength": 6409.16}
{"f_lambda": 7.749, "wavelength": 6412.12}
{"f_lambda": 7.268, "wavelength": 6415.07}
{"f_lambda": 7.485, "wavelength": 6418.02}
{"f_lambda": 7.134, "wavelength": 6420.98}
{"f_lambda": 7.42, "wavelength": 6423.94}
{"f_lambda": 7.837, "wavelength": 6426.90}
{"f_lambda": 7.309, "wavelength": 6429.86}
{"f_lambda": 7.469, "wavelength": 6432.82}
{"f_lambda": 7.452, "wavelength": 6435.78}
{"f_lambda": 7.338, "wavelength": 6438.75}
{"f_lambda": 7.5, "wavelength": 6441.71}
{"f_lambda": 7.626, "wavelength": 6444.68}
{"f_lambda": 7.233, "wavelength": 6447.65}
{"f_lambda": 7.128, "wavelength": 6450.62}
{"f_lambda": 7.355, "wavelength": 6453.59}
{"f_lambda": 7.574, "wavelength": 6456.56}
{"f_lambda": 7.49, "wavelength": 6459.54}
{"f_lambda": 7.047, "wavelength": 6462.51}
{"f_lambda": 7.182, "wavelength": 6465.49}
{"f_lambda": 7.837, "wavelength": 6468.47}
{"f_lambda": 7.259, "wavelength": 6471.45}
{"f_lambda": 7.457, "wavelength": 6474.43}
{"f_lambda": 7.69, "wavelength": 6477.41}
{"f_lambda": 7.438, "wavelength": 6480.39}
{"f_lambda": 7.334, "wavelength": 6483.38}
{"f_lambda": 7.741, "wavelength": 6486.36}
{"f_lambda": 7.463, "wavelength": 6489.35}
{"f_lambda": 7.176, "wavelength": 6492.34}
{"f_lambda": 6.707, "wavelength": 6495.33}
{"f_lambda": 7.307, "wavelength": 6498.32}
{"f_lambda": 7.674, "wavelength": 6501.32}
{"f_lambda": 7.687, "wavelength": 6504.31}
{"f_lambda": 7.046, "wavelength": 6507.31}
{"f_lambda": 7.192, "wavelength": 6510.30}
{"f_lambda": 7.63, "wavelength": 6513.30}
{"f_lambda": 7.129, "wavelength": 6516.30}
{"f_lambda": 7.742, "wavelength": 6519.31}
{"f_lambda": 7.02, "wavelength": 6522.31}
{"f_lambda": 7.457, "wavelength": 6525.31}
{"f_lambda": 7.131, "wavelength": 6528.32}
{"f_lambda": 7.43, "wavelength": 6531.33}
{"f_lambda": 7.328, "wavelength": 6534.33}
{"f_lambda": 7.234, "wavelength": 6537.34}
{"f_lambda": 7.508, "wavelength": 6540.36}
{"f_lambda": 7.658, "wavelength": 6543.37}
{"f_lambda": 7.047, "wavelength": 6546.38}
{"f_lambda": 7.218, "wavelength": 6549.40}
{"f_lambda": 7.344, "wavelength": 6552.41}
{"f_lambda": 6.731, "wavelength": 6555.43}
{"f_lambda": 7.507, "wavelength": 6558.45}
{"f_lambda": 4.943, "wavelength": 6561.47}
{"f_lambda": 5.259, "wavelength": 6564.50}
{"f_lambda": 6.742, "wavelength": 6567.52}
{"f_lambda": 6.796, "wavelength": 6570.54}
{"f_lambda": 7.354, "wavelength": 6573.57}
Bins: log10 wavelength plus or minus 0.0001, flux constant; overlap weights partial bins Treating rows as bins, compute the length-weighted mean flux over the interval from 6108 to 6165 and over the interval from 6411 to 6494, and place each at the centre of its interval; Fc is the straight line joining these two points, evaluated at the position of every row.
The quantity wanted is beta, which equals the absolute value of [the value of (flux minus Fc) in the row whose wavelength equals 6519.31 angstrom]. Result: 0.40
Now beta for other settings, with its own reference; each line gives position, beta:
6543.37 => 0.35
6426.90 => 0.38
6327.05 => 0.10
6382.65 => 0.11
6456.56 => 0.15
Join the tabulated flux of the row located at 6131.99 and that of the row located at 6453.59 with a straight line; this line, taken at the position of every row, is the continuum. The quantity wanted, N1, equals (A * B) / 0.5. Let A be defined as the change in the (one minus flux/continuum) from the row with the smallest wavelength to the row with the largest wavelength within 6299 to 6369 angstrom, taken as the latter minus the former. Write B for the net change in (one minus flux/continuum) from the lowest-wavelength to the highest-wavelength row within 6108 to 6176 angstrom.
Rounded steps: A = -0.164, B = 0.01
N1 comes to -0.004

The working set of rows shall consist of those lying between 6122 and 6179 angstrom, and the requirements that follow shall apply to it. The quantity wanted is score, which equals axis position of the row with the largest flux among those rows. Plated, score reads 6129.17 angstrom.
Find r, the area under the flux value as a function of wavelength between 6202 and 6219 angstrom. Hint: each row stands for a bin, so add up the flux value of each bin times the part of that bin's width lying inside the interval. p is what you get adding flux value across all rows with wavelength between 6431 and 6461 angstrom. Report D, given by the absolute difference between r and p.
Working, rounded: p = 74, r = 138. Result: 63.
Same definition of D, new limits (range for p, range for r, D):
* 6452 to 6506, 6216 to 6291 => 444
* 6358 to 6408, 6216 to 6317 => 648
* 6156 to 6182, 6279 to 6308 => 152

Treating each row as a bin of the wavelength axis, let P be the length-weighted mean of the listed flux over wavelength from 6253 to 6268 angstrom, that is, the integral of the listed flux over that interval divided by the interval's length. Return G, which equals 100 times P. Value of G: 763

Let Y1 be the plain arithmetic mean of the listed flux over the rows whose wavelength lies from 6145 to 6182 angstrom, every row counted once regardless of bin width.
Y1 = 7.74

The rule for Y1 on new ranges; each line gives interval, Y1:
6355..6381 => 7.72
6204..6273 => 7.80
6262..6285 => 7.73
